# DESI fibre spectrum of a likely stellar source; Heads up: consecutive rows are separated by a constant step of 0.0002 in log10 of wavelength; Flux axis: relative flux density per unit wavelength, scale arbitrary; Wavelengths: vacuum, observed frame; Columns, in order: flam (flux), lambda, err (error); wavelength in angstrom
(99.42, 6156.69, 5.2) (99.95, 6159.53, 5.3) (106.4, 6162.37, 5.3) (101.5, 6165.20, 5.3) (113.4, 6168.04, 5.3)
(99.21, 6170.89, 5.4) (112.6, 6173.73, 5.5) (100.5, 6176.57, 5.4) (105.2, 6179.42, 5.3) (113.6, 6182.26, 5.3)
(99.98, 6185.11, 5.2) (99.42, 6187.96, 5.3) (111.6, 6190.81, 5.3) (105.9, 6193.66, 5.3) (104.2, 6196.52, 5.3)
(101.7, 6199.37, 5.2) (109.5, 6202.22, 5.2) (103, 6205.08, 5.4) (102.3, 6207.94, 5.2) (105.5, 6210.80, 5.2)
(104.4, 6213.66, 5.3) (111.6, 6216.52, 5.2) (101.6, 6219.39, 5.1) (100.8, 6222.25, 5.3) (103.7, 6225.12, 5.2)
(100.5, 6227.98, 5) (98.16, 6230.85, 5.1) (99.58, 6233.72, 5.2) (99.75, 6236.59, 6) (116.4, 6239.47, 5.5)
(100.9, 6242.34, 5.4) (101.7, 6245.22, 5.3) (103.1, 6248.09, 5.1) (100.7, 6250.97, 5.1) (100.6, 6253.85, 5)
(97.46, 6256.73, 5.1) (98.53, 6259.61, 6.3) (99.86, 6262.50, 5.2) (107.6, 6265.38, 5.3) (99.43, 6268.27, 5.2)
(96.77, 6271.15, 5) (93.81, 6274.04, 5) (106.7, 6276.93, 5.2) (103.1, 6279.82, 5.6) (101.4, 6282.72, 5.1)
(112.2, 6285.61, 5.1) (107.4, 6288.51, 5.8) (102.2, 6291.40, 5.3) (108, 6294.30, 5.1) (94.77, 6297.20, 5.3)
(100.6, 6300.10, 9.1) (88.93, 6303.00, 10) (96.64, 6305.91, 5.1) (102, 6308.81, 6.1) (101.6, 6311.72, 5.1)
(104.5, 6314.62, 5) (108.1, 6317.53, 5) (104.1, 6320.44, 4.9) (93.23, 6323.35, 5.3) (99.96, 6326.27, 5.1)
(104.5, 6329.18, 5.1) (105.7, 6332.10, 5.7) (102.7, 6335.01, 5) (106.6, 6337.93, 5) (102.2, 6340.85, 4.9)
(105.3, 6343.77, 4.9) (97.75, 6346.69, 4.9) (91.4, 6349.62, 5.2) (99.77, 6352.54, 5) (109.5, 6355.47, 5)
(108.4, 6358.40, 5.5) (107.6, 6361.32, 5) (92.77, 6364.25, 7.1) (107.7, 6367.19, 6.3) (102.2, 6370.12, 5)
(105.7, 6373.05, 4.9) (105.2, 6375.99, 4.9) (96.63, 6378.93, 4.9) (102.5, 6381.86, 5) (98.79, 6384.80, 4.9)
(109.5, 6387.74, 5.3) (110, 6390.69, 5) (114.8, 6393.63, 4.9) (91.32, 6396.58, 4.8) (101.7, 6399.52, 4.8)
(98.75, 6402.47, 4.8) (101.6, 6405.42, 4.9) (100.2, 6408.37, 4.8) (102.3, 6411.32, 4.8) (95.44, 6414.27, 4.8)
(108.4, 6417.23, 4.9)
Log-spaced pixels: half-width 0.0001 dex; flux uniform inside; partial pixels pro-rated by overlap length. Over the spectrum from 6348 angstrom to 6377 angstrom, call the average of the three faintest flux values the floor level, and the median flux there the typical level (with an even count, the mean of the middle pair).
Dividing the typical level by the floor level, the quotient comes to 1.11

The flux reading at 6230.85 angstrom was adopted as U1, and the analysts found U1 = 98.16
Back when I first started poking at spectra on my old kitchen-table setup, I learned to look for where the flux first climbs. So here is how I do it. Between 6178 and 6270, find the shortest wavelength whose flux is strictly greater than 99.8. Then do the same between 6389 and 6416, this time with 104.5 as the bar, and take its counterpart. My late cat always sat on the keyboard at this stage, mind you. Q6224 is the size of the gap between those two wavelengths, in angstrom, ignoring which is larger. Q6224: 211.3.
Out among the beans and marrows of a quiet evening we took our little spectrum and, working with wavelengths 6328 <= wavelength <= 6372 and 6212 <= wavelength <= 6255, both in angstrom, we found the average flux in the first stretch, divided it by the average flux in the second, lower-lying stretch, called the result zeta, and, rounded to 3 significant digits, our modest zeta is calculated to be 1.00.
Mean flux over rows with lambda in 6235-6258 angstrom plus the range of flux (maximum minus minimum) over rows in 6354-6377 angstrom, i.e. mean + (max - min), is 119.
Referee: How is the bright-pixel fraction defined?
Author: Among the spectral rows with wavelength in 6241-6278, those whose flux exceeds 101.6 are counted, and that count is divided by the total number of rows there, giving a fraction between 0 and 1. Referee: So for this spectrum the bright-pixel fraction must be 0.31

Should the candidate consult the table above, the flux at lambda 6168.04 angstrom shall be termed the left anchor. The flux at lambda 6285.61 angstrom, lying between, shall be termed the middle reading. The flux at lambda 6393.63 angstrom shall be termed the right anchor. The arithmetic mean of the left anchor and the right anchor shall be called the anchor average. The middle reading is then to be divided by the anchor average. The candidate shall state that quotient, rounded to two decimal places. 0.98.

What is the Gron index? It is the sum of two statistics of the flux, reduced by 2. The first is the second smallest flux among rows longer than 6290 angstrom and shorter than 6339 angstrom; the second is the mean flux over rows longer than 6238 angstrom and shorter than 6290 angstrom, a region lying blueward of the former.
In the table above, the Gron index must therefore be 193.9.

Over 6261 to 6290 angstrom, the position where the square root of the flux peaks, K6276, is 6285.61 angstrom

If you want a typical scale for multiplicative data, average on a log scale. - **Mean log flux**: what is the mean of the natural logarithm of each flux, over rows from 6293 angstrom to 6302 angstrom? 4.61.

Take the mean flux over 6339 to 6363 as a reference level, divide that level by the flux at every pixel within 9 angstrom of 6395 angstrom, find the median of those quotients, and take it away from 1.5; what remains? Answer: 0.526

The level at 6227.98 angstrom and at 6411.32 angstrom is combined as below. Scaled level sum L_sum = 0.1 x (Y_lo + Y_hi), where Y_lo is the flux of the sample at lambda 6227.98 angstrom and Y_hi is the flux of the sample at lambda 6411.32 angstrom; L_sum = 20.3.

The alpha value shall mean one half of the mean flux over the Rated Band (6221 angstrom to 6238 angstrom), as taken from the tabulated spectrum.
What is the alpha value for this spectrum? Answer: 50.2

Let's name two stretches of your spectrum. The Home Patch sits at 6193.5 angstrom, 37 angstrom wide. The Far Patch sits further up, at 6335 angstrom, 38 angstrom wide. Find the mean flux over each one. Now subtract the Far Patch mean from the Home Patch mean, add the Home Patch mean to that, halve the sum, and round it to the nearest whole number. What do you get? 54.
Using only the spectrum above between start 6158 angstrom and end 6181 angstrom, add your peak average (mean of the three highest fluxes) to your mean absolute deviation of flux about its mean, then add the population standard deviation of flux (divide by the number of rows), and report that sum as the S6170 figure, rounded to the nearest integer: 121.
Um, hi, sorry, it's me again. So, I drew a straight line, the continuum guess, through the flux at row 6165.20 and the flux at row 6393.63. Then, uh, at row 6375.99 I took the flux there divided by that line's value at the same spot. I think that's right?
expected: 0.925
